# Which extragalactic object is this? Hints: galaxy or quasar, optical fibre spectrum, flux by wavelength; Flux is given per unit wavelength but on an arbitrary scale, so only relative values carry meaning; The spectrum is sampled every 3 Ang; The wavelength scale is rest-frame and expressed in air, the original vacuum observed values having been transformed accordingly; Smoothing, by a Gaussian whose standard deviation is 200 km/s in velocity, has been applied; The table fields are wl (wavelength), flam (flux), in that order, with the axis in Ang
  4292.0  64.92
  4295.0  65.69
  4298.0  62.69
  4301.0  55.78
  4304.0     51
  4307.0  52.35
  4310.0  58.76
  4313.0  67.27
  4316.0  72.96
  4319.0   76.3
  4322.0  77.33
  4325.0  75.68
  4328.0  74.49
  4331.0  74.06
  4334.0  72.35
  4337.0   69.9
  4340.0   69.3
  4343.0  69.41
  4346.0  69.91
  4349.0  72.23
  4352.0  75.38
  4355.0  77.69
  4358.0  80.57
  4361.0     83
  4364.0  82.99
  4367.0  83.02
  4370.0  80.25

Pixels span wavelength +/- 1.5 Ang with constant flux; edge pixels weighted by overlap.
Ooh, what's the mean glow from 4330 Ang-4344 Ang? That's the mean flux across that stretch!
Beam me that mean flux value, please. 71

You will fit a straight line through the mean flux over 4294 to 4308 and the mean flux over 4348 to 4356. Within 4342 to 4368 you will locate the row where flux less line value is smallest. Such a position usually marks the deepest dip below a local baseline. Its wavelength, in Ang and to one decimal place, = 4346.0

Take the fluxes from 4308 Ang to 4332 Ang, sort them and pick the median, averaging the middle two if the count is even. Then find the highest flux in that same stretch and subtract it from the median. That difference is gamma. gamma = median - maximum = -3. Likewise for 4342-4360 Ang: -7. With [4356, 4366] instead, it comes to 0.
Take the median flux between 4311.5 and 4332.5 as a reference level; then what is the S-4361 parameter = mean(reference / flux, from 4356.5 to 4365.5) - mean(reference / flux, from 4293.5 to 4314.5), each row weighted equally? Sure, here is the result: -0.4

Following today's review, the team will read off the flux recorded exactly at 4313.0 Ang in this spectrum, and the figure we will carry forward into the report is 67.27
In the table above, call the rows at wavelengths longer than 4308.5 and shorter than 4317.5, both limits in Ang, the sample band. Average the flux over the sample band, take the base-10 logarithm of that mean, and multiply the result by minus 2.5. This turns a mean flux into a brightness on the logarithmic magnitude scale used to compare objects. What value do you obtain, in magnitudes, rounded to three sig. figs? -4.55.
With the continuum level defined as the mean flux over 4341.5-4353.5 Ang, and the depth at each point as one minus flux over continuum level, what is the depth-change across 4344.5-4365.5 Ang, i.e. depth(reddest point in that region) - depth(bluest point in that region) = -0.18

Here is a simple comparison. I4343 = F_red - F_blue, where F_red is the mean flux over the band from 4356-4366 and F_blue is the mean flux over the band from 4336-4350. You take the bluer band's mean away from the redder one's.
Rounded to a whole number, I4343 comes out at 12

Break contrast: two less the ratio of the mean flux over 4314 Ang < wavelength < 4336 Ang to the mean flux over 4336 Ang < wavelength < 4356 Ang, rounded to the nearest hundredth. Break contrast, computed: 0.96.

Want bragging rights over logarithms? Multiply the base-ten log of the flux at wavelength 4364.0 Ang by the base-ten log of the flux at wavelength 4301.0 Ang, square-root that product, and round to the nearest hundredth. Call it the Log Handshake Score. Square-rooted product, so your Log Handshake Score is 1.83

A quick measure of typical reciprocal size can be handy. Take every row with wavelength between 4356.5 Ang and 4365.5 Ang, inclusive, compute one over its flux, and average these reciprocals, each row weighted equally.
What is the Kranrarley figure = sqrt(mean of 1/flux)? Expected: 0.1103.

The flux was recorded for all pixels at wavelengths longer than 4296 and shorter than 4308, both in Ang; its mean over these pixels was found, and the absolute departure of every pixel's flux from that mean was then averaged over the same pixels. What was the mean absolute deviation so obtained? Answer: 3.8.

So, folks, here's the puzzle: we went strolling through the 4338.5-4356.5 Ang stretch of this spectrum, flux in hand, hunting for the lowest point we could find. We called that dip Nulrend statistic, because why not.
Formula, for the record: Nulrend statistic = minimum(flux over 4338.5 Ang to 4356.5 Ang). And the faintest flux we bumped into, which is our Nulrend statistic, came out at 69.3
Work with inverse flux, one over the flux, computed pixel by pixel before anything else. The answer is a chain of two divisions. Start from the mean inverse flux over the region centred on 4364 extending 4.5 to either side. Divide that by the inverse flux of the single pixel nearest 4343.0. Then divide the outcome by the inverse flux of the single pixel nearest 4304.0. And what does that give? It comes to 43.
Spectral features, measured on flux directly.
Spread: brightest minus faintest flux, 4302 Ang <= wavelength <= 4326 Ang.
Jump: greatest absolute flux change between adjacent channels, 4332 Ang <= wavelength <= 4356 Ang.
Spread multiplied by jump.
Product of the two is 83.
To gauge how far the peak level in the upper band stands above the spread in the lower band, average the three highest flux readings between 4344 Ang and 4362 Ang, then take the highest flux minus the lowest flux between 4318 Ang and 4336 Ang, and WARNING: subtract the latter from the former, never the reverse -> 75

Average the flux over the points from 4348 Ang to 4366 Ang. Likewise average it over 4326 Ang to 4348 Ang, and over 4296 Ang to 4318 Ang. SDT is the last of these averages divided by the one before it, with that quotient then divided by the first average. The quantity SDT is 0.0107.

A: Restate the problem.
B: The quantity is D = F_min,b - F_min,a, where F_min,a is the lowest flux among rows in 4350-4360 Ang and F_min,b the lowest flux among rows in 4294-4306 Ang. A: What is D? -24.4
